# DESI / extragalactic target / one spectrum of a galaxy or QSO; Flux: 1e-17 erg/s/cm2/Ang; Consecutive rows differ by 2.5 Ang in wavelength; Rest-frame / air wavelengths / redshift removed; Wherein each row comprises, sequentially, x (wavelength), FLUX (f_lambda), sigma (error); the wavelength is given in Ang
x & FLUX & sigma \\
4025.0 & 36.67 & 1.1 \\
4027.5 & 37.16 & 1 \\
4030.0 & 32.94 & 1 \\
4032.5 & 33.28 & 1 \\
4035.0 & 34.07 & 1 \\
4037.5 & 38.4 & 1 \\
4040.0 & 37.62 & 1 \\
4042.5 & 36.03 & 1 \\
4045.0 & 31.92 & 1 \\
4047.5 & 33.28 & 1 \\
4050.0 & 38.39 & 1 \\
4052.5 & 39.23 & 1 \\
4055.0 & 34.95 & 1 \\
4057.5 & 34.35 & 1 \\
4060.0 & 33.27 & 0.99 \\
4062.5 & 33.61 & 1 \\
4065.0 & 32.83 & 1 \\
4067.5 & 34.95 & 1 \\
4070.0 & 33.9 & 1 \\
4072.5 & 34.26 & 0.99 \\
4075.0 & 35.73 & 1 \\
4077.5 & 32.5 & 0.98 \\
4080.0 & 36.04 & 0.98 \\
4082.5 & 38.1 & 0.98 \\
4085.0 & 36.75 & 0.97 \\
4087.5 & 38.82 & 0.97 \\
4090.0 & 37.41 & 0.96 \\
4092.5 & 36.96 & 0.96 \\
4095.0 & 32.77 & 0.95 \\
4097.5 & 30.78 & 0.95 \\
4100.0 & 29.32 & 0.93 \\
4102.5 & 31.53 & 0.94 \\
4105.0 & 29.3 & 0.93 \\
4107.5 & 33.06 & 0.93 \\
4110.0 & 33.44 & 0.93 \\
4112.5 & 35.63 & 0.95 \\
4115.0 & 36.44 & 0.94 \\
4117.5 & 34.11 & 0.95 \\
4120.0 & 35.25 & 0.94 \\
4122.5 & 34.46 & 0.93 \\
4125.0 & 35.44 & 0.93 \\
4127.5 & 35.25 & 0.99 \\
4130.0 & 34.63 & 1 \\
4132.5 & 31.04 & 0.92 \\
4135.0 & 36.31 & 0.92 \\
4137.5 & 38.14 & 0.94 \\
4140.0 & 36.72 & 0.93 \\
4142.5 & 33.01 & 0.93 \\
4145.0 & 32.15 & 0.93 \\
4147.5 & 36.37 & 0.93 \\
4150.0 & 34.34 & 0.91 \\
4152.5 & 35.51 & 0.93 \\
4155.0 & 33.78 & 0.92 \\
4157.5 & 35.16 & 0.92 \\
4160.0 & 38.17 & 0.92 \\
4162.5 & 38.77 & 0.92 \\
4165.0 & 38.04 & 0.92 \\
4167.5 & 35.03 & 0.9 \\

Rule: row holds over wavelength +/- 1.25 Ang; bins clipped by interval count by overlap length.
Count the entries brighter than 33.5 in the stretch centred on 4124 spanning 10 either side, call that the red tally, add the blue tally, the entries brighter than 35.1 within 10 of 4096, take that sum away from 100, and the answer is 90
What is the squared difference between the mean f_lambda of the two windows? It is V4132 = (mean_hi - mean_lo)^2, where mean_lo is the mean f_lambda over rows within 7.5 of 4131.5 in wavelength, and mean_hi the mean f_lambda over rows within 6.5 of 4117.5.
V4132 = 0.0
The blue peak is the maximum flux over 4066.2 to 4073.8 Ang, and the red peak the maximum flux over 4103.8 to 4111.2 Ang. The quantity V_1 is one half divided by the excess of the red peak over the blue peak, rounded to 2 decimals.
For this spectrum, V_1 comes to -0.33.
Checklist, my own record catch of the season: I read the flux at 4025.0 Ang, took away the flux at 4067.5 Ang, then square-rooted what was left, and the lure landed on 1.31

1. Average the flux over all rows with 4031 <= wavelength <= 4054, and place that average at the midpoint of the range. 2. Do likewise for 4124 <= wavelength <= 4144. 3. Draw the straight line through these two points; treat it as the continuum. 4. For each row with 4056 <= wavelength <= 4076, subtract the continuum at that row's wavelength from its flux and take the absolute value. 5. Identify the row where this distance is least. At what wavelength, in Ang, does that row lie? 4075.0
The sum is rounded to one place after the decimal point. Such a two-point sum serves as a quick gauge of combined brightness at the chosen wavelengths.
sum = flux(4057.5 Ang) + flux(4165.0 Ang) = 72.4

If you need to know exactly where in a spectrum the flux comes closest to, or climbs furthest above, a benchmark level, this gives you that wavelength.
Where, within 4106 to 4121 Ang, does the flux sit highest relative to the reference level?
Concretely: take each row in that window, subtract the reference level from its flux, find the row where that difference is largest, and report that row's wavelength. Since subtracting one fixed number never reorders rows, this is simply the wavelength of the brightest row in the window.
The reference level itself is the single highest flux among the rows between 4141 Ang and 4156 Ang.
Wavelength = 4115.0 Ang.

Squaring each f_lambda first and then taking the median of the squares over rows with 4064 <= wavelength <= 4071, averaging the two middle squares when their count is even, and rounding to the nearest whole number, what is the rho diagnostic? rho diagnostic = 1149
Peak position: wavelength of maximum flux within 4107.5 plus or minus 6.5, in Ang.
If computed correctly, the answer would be 4112.5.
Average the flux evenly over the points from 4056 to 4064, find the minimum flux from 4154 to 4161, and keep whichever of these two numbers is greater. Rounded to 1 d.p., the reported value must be 33.8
